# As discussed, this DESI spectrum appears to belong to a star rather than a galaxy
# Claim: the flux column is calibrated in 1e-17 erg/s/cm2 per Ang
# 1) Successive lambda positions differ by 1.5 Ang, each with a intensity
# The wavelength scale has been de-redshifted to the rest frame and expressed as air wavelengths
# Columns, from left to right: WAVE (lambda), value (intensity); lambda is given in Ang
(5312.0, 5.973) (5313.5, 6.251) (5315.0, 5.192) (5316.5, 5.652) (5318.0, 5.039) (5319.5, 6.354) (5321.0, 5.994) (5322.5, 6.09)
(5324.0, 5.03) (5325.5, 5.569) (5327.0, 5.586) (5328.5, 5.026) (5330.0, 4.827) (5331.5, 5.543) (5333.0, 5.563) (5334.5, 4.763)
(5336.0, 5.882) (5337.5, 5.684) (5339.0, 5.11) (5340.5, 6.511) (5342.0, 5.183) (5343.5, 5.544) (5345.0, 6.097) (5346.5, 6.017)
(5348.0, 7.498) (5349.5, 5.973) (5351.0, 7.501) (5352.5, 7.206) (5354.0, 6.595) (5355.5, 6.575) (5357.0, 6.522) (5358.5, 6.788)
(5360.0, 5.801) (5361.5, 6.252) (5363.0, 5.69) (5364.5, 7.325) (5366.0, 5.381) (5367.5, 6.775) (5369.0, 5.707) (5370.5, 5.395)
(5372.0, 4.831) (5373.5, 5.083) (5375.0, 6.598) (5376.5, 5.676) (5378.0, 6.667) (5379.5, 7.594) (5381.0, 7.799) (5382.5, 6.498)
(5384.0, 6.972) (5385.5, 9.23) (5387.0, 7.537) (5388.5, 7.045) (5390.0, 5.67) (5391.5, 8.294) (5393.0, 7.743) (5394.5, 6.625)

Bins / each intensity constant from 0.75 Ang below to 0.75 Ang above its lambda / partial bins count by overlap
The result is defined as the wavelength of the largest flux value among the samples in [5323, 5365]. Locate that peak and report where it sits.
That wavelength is 5351.0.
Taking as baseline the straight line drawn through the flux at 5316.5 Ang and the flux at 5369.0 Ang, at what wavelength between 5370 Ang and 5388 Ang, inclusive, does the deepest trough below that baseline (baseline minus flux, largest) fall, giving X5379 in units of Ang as 5372.0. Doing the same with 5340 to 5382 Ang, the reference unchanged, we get 5372.0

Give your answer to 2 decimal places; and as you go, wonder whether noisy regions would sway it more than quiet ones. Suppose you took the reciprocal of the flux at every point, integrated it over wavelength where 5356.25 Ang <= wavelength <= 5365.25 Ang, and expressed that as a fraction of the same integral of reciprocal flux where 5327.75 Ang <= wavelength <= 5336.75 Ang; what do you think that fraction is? 0.82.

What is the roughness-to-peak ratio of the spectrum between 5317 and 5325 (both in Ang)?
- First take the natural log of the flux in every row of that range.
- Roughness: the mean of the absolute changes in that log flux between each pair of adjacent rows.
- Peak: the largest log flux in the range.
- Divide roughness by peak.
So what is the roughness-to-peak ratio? 0.067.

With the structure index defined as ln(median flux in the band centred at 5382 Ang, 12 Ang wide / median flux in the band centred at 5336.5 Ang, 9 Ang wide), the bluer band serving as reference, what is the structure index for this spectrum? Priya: 0.25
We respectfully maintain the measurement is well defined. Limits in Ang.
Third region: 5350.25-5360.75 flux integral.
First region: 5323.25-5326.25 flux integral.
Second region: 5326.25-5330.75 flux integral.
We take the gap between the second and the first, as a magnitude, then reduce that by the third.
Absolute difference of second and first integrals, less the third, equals -63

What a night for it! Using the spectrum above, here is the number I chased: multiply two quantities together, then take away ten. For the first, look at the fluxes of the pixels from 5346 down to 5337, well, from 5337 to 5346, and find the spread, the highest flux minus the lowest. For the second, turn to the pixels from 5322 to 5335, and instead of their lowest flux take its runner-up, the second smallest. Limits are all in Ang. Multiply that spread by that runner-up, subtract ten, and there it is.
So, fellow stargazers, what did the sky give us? -3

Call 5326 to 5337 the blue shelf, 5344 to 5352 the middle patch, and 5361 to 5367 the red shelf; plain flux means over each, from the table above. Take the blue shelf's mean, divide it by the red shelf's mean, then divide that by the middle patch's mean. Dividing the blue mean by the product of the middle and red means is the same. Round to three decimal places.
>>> 0.130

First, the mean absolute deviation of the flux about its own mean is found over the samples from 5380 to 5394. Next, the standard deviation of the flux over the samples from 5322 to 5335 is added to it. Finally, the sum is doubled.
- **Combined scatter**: 2.4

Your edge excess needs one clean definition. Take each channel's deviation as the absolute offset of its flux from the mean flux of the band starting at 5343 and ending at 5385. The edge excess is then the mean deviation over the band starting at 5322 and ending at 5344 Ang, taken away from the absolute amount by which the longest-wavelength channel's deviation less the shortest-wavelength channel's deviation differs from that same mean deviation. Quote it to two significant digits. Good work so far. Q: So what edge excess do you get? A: -0.55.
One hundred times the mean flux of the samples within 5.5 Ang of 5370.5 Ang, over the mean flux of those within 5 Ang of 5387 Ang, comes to 78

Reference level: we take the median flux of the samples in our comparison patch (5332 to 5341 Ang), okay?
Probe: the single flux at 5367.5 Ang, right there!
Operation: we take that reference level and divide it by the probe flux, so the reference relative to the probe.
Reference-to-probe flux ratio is 0.83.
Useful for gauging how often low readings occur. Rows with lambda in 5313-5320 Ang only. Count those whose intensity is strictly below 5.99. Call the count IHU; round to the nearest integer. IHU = 3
